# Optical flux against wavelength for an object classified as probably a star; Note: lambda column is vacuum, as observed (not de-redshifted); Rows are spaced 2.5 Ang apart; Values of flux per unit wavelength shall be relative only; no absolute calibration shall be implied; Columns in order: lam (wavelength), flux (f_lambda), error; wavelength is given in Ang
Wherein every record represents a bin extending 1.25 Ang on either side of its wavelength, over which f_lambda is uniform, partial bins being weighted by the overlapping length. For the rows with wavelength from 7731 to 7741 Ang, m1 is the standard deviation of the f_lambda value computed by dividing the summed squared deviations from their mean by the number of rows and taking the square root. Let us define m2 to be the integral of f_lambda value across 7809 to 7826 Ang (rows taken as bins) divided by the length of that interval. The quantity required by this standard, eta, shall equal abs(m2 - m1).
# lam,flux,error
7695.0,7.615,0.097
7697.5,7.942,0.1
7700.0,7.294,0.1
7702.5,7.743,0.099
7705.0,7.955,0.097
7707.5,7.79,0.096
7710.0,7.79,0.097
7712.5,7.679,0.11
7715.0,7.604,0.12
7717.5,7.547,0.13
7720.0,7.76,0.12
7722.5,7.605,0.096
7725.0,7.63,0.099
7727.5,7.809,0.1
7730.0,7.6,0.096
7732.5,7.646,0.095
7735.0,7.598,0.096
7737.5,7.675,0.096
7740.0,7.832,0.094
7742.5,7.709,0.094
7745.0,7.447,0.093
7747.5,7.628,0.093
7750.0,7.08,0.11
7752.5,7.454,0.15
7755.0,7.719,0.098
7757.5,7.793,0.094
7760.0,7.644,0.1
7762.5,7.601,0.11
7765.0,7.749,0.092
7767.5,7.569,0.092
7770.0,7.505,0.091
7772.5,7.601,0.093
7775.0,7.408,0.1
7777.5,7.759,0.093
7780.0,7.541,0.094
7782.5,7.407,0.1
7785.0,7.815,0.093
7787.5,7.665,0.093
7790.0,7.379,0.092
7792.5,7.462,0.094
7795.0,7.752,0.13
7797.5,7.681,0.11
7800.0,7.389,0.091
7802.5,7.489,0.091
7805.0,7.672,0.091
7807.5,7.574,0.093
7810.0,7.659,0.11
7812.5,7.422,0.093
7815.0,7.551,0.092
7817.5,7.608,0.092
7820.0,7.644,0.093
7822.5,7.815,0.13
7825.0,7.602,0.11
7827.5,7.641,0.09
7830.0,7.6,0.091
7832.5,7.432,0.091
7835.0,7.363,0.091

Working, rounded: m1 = 0.09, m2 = 7.61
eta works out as 7.53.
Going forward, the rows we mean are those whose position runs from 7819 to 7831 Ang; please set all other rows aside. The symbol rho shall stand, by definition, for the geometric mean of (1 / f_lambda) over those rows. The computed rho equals 0.131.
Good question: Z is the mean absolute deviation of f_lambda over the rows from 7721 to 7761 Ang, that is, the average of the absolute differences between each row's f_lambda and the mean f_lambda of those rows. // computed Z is 0.115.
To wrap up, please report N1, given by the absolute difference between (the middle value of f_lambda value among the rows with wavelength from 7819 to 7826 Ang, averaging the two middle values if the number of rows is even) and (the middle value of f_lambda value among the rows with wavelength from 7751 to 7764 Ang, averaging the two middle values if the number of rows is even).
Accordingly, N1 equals 0.00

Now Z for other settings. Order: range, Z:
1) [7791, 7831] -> 0.087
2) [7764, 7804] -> 0.126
